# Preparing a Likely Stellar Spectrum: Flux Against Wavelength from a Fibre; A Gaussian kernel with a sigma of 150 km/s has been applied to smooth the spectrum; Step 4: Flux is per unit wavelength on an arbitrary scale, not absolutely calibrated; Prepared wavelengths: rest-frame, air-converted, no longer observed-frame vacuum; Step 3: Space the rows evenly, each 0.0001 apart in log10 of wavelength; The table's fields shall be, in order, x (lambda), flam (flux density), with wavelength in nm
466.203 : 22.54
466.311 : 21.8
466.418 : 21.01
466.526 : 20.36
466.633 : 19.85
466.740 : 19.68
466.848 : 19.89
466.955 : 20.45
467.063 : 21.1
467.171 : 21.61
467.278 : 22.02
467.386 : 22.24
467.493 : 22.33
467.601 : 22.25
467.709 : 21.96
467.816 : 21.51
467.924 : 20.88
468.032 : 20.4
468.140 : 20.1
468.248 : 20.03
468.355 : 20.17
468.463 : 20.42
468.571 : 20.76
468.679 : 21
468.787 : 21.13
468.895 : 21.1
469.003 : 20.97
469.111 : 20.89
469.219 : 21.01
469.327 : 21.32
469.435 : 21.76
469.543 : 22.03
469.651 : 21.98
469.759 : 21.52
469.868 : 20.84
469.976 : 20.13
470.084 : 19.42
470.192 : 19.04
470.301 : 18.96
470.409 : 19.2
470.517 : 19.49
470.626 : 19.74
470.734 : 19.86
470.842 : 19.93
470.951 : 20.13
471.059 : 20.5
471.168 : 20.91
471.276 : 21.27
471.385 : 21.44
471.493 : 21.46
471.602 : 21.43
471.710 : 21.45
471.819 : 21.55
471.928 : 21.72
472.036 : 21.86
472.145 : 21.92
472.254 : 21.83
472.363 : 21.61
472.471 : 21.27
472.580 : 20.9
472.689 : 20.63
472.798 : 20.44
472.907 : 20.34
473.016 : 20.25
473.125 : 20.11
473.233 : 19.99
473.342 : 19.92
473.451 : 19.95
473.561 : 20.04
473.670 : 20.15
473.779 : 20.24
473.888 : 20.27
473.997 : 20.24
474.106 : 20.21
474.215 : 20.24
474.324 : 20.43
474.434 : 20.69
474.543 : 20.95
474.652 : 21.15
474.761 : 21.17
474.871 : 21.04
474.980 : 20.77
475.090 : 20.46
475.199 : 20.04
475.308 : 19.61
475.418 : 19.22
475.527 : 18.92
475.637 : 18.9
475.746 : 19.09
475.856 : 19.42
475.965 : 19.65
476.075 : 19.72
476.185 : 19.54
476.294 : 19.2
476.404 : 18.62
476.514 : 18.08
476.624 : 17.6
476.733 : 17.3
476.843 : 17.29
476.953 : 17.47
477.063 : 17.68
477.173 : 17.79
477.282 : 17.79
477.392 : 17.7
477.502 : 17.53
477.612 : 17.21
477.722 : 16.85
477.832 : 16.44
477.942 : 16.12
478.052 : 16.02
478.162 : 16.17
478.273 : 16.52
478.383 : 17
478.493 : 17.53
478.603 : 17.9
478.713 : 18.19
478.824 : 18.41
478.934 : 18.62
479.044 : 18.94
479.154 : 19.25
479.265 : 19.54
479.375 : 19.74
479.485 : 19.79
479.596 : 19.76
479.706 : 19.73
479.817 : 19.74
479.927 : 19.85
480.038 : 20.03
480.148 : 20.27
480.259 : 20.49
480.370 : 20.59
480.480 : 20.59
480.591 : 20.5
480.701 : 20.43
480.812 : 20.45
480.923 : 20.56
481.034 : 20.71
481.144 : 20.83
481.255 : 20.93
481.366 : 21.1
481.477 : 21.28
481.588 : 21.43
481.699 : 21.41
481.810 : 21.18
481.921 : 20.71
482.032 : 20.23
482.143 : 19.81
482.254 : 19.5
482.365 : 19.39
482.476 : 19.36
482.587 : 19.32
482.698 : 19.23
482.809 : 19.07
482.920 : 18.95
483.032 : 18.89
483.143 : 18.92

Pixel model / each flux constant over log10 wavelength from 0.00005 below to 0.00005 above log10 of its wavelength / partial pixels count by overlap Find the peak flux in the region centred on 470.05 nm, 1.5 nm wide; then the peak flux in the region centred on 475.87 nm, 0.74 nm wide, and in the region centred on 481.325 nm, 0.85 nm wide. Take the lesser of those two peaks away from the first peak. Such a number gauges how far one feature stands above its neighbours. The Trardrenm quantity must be 2.3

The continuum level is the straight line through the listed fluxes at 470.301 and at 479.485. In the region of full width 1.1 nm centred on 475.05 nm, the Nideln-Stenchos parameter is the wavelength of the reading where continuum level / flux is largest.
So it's 475.527 nm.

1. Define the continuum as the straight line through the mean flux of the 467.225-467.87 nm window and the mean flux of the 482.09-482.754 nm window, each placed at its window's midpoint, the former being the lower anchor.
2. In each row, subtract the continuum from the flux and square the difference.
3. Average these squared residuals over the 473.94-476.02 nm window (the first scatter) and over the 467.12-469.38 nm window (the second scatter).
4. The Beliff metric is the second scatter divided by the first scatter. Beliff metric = 1.2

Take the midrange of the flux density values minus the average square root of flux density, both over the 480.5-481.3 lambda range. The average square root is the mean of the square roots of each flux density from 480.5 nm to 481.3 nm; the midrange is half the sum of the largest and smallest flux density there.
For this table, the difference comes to 16.1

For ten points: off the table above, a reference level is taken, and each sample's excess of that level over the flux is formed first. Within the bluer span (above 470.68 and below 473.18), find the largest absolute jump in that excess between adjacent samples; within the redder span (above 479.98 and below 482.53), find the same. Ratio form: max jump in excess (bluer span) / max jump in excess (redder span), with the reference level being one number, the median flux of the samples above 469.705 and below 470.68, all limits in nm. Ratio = 0.85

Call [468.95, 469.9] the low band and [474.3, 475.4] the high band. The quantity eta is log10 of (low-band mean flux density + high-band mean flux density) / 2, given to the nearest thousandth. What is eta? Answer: 1.322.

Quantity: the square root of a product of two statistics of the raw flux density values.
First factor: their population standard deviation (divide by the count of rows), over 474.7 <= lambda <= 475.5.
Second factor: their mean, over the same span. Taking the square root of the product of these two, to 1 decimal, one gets 3.7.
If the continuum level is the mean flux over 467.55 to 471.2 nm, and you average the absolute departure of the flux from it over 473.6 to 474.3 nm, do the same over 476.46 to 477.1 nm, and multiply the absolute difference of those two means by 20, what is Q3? 53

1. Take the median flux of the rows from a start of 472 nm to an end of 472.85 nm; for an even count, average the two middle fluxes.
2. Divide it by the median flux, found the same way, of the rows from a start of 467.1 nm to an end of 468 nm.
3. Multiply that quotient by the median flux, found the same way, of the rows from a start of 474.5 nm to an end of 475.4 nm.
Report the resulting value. 20.3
